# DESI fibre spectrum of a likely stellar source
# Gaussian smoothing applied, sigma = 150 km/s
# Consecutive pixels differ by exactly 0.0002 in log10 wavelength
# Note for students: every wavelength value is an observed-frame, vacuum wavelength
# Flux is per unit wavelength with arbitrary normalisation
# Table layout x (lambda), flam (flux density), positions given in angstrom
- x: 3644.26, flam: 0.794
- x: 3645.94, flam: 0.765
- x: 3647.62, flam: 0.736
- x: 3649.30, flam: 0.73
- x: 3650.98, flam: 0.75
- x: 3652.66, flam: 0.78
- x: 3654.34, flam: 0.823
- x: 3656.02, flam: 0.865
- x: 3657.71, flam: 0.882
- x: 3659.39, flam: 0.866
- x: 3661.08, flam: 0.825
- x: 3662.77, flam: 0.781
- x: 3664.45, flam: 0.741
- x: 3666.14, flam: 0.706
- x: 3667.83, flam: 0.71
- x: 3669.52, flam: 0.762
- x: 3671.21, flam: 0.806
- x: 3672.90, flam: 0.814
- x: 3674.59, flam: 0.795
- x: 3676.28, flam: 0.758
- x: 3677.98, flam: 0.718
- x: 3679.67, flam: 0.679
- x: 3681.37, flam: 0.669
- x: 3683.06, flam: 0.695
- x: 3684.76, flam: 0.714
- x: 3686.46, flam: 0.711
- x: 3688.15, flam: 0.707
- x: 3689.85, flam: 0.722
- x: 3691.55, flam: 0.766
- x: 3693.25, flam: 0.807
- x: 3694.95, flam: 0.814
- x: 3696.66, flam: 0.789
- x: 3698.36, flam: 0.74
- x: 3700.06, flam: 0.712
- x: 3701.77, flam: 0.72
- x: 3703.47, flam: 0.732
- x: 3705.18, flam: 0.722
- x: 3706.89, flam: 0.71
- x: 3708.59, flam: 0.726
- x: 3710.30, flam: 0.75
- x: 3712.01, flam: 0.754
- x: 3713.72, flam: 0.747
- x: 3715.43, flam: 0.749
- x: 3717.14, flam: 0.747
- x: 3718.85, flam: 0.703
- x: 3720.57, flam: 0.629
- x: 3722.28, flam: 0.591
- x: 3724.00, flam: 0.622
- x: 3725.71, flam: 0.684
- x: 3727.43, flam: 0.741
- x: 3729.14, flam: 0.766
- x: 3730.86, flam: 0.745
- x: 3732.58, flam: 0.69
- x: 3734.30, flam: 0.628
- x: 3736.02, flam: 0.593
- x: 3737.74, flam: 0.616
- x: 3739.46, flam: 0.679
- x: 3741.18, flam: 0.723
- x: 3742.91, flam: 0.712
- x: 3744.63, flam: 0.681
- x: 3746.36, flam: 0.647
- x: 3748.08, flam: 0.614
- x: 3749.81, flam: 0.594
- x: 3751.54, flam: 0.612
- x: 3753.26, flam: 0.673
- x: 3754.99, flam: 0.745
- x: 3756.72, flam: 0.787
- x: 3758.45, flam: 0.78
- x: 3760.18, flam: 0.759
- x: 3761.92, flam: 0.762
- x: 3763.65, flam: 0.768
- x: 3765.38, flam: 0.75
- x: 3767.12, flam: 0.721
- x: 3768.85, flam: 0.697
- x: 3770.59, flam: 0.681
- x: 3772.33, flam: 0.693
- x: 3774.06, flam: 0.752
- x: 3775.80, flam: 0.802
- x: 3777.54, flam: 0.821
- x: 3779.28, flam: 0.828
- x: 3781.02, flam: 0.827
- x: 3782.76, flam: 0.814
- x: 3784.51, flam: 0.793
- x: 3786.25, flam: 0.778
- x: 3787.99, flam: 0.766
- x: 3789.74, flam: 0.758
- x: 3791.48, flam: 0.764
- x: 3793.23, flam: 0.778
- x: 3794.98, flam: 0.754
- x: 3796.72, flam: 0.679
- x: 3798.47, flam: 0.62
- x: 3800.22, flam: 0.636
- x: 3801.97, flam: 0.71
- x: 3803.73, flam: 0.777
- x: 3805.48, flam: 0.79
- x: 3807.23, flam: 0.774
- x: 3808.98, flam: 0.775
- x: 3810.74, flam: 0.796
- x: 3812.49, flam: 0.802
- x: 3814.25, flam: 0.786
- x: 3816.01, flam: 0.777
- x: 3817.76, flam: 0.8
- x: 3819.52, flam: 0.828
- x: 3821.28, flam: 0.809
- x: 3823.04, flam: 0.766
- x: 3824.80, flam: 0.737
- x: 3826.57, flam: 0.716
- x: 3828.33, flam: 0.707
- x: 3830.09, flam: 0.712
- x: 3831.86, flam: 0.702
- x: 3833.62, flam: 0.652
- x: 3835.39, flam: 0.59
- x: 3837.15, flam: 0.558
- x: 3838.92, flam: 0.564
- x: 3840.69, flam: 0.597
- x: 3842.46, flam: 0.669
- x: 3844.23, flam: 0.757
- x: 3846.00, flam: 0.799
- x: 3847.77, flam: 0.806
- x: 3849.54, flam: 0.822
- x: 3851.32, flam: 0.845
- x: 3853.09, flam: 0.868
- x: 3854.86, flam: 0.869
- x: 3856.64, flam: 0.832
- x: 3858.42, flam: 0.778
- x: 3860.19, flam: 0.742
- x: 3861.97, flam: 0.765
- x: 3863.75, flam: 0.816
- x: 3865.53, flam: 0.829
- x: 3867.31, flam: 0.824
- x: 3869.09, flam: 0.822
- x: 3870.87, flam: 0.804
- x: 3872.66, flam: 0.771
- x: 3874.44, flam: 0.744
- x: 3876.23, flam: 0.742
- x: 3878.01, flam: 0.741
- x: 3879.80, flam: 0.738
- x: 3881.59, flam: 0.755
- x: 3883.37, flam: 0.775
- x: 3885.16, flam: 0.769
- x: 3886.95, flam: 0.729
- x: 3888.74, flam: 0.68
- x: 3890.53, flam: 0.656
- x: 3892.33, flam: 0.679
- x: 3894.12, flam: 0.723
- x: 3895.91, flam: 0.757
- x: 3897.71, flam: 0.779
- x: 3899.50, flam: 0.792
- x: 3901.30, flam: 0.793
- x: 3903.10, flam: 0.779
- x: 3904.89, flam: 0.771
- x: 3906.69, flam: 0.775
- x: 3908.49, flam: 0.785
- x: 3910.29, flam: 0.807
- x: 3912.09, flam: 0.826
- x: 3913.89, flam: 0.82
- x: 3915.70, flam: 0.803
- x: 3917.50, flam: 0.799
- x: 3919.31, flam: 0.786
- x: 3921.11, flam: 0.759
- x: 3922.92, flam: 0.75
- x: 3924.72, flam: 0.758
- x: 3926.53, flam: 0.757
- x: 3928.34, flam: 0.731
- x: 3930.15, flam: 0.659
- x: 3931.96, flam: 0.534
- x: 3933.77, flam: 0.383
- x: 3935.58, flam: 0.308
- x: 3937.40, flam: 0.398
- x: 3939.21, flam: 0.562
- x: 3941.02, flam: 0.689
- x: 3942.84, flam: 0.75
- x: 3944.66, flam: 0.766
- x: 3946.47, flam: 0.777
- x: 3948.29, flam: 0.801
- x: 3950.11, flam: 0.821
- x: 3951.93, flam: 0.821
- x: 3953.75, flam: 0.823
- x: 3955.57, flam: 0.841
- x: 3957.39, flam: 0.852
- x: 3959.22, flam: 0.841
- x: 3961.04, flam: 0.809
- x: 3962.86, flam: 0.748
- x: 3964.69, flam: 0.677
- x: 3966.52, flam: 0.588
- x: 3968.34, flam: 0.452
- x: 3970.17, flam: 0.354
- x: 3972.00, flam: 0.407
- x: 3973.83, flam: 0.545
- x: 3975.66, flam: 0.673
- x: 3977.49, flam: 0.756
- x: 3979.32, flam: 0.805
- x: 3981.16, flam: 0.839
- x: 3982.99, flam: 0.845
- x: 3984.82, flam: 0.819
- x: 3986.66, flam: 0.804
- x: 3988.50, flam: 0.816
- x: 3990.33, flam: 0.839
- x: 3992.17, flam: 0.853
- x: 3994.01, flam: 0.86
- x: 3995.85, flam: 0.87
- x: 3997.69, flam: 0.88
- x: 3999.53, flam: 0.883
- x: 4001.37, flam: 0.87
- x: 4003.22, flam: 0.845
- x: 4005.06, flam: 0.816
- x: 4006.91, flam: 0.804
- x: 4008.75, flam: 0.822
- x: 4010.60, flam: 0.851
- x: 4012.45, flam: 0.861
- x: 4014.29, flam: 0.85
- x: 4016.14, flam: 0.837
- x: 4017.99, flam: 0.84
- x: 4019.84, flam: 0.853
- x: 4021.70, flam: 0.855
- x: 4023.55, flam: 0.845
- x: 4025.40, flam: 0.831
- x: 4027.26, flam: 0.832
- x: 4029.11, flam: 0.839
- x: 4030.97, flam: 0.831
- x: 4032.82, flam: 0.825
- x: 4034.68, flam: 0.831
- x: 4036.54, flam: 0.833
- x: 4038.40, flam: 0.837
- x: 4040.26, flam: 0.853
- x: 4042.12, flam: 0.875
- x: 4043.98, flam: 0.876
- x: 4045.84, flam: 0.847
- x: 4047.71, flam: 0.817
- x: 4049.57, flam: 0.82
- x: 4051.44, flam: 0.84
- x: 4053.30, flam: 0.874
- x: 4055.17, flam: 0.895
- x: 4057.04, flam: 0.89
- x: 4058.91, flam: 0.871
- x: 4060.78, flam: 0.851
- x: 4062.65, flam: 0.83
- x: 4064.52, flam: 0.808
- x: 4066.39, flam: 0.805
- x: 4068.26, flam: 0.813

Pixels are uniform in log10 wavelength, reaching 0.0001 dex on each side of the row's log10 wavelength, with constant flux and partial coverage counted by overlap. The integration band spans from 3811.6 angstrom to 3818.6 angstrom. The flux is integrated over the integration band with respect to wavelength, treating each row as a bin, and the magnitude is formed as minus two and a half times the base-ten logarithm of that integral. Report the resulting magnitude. -1.9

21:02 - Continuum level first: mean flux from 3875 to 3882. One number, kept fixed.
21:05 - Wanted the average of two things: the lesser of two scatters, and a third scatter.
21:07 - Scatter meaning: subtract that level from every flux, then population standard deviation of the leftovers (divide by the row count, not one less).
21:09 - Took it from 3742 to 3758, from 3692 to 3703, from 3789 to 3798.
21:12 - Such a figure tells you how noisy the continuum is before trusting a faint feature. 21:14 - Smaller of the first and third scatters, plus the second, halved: 0.038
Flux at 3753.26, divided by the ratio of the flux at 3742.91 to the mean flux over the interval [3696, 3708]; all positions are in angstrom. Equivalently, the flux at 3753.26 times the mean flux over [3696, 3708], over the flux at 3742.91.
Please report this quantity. 0.69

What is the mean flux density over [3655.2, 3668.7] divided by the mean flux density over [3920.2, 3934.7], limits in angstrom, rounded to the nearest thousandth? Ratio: 1.196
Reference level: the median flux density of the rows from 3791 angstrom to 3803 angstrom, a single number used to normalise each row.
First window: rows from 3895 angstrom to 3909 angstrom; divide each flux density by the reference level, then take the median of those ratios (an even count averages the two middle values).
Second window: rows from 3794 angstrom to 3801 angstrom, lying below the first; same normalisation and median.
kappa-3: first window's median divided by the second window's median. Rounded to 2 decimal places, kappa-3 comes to 1.18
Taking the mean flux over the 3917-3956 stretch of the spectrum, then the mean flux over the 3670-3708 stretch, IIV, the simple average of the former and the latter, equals 0.72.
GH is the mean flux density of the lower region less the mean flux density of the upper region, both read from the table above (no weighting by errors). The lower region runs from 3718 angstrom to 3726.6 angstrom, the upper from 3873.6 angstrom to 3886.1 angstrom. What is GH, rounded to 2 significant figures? -0.11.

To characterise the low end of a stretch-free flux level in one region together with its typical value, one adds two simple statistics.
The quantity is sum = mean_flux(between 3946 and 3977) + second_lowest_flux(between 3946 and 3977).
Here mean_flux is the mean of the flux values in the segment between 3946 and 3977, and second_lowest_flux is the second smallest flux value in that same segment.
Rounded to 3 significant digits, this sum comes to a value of 1.10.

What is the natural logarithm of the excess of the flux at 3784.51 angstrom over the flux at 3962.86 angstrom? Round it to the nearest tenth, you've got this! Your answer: -3.1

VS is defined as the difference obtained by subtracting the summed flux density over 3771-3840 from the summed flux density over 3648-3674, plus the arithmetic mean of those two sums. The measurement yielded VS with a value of 3.3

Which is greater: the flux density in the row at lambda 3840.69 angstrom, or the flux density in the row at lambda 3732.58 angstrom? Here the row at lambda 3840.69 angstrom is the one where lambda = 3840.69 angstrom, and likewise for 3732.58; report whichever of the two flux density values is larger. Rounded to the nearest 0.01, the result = 0.69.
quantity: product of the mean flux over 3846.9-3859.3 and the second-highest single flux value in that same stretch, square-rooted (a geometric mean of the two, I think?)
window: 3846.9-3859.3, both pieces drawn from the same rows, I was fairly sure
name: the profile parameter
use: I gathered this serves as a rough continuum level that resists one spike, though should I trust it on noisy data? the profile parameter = 0.85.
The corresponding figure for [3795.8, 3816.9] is 0.77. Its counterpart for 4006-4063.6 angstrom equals 0.87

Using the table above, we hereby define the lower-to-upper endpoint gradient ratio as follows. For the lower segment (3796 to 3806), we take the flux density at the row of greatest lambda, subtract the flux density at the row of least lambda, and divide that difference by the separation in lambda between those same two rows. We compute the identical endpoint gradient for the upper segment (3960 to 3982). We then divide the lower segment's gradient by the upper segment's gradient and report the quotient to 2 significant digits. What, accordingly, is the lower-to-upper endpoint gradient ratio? 8.5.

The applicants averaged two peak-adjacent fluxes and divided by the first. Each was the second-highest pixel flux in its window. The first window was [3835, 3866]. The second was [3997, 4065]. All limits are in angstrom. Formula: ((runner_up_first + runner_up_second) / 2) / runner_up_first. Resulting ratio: 1.01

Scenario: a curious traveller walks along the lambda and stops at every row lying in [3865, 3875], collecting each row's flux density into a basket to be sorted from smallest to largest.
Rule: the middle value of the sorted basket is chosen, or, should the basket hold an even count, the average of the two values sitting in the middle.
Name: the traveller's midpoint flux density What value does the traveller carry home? 0.81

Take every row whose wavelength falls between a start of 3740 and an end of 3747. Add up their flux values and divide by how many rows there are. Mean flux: 0.69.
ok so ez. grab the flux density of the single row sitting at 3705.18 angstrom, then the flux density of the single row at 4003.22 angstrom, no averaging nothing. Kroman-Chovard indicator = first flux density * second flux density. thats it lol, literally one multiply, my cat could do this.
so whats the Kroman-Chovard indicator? 0.61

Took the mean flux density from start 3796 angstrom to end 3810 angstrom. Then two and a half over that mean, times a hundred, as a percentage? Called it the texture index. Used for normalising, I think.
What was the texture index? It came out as 347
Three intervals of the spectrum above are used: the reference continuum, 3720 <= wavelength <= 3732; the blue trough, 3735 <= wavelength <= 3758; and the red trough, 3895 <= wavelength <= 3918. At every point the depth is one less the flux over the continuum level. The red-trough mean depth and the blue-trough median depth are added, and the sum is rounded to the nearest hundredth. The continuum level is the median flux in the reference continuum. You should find -0.14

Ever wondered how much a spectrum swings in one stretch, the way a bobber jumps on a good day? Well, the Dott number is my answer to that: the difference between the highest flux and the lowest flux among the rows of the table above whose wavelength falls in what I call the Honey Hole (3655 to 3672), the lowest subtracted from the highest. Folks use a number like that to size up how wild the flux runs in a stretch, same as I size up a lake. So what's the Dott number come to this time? 0.18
